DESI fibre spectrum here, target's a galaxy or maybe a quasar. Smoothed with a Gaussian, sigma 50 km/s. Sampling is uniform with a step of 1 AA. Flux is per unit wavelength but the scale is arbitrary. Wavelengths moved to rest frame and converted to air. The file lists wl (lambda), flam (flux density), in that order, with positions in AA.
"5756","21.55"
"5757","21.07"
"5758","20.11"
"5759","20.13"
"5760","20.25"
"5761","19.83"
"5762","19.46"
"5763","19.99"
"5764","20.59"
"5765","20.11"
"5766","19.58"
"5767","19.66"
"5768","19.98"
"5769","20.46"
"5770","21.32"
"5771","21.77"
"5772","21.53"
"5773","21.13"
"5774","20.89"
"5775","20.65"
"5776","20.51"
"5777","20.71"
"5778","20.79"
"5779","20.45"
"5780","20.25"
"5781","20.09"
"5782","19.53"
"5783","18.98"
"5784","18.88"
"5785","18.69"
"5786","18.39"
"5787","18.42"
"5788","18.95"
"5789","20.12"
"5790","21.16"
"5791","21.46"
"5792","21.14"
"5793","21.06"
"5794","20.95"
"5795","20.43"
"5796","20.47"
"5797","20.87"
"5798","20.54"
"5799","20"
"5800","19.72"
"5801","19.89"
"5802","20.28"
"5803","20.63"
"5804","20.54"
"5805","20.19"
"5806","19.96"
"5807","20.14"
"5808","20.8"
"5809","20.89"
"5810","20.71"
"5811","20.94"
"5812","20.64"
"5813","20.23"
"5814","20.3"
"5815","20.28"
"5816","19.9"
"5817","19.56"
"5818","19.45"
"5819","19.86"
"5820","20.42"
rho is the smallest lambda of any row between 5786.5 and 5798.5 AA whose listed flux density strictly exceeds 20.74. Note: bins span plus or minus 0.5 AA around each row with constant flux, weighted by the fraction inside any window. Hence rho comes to 5790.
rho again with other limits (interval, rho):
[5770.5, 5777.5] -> 5771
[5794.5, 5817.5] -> 5797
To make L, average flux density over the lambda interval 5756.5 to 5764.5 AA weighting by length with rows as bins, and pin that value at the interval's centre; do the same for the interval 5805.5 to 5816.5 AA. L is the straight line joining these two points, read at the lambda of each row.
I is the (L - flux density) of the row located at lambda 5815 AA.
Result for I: 0.18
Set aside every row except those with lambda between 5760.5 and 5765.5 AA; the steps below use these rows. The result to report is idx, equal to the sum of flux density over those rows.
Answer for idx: 100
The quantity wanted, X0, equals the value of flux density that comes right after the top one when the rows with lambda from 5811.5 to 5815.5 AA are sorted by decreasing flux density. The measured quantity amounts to 20.3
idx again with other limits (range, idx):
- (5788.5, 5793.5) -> 105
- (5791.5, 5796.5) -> 104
